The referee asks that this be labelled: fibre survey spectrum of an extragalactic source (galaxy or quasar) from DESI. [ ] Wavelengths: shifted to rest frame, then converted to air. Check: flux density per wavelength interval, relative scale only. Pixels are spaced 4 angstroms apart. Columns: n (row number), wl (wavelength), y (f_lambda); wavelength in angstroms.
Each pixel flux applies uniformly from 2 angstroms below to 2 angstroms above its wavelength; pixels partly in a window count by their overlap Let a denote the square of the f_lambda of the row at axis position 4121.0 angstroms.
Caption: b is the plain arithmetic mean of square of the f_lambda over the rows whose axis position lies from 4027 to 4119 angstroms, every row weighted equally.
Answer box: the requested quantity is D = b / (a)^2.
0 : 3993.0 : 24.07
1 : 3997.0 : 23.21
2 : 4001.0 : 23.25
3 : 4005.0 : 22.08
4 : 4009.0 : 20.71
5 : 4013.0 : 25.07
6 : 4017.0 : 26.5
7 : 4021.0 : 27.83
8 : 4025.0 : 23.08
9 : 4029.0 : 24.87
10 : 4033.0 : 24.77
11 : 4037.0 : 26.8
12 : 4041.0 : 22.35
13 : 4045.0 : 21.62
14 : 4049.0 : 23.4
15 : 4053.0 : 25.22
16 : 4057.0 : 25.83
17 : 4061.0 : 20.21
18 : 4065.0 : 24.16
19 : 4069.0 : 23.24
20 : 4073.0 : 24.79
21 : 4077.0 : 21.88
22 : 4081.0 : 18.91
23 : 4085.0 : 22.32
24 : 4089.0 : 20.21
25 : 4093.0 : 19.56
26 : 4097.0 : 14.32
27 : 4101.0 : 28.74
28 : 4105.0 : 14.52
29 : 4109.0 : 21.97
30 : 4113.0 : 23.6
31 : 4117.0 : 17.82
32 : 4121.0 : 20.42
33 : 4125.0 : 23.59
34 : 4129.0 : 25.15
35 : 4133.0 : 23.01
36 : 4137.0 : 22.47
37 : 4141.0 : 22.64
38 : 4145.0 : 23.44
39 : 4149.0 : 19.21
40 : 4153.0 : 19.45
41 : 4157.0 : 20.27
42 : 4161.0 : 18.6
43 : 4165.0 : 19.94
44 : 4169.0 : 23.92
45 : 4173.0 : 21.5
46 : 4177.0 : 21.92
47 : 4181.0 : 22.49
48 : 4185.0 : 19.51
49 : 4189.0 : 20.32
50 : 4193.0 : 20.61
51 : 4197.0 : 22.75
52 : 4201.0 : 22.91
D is 0.0029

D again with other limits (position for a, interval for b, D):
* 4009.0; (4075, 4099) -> 0.0021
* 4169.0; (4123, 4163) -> 0.0015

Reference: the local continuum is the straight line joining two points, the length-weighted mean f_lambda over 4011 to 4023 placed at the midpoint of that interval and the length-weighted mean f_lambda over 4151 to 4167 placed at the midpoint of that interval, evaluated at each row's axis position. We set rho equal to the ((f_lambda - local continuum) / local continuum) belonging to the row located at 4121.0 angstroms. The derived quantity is -0.05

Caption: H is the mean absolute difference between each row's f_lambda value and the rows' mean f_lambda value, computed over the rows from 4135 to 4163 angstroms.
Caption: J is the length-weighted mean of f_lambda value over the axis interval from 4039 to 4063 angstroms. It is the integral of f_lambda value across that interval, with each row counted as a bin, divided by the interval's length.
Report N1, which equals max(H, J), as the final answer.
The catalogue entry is 23.1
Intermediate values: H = 1.7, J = 23.1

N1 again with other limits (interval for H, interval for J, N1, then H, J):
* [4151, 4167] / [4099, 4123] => 21.2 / 0.5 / 21.2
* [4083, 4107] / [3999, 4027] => 24.1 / 3.8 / 24.1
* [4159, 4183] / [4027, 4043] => 24.7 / 1.4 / 24.7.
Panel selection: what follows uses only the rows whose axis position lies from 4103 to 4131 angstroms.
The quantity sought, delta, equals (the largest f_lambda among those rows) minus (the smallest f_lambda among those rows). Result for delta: 10.6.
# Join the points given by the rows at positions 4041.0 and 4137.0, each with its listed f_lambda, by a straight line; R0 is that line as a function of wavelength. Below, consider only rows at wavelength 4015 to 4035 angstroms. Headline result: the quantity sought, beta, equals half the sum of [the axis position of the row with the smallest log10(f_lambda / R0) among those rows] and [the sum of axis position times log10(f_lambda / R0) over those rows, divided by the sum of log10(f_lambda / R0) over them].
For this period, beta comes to 4024.2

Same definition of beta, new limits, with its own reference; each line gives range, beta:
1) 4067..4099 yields 4096.3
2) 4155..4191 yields 4166.1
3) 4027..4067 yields 4051.7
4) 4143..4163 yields 4158.5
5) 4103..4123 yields 4107.7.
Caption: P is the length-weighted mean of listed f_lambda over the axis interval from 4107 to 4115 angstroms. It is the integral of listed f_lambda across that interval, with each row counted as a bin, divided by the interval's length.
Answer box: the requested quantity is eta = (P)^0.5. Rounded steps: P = 22.8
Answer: 4.77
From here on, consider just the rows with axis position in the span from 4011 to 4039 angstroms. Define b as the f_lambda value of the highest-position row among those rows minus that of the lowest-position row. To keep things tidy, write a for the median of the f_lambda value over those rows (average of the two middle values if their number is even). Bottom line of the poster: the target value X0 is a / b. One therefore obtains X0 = 14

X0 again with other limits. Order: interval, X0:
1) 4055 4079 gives -6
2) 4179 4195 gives -11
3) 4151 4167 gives 40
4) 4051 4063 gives -5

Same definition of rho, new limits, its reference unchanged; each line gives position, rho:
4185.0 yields 0.07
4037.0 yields 0.05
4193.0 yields 0.15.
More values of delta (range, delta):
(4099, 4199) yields 14.2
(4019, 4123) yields 14.4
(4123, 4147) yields 2.7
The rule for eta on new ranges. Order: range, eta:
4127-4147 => 4.83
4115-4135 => 4.69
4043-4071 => 4.84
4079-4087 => 4.54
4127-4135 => 4.91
